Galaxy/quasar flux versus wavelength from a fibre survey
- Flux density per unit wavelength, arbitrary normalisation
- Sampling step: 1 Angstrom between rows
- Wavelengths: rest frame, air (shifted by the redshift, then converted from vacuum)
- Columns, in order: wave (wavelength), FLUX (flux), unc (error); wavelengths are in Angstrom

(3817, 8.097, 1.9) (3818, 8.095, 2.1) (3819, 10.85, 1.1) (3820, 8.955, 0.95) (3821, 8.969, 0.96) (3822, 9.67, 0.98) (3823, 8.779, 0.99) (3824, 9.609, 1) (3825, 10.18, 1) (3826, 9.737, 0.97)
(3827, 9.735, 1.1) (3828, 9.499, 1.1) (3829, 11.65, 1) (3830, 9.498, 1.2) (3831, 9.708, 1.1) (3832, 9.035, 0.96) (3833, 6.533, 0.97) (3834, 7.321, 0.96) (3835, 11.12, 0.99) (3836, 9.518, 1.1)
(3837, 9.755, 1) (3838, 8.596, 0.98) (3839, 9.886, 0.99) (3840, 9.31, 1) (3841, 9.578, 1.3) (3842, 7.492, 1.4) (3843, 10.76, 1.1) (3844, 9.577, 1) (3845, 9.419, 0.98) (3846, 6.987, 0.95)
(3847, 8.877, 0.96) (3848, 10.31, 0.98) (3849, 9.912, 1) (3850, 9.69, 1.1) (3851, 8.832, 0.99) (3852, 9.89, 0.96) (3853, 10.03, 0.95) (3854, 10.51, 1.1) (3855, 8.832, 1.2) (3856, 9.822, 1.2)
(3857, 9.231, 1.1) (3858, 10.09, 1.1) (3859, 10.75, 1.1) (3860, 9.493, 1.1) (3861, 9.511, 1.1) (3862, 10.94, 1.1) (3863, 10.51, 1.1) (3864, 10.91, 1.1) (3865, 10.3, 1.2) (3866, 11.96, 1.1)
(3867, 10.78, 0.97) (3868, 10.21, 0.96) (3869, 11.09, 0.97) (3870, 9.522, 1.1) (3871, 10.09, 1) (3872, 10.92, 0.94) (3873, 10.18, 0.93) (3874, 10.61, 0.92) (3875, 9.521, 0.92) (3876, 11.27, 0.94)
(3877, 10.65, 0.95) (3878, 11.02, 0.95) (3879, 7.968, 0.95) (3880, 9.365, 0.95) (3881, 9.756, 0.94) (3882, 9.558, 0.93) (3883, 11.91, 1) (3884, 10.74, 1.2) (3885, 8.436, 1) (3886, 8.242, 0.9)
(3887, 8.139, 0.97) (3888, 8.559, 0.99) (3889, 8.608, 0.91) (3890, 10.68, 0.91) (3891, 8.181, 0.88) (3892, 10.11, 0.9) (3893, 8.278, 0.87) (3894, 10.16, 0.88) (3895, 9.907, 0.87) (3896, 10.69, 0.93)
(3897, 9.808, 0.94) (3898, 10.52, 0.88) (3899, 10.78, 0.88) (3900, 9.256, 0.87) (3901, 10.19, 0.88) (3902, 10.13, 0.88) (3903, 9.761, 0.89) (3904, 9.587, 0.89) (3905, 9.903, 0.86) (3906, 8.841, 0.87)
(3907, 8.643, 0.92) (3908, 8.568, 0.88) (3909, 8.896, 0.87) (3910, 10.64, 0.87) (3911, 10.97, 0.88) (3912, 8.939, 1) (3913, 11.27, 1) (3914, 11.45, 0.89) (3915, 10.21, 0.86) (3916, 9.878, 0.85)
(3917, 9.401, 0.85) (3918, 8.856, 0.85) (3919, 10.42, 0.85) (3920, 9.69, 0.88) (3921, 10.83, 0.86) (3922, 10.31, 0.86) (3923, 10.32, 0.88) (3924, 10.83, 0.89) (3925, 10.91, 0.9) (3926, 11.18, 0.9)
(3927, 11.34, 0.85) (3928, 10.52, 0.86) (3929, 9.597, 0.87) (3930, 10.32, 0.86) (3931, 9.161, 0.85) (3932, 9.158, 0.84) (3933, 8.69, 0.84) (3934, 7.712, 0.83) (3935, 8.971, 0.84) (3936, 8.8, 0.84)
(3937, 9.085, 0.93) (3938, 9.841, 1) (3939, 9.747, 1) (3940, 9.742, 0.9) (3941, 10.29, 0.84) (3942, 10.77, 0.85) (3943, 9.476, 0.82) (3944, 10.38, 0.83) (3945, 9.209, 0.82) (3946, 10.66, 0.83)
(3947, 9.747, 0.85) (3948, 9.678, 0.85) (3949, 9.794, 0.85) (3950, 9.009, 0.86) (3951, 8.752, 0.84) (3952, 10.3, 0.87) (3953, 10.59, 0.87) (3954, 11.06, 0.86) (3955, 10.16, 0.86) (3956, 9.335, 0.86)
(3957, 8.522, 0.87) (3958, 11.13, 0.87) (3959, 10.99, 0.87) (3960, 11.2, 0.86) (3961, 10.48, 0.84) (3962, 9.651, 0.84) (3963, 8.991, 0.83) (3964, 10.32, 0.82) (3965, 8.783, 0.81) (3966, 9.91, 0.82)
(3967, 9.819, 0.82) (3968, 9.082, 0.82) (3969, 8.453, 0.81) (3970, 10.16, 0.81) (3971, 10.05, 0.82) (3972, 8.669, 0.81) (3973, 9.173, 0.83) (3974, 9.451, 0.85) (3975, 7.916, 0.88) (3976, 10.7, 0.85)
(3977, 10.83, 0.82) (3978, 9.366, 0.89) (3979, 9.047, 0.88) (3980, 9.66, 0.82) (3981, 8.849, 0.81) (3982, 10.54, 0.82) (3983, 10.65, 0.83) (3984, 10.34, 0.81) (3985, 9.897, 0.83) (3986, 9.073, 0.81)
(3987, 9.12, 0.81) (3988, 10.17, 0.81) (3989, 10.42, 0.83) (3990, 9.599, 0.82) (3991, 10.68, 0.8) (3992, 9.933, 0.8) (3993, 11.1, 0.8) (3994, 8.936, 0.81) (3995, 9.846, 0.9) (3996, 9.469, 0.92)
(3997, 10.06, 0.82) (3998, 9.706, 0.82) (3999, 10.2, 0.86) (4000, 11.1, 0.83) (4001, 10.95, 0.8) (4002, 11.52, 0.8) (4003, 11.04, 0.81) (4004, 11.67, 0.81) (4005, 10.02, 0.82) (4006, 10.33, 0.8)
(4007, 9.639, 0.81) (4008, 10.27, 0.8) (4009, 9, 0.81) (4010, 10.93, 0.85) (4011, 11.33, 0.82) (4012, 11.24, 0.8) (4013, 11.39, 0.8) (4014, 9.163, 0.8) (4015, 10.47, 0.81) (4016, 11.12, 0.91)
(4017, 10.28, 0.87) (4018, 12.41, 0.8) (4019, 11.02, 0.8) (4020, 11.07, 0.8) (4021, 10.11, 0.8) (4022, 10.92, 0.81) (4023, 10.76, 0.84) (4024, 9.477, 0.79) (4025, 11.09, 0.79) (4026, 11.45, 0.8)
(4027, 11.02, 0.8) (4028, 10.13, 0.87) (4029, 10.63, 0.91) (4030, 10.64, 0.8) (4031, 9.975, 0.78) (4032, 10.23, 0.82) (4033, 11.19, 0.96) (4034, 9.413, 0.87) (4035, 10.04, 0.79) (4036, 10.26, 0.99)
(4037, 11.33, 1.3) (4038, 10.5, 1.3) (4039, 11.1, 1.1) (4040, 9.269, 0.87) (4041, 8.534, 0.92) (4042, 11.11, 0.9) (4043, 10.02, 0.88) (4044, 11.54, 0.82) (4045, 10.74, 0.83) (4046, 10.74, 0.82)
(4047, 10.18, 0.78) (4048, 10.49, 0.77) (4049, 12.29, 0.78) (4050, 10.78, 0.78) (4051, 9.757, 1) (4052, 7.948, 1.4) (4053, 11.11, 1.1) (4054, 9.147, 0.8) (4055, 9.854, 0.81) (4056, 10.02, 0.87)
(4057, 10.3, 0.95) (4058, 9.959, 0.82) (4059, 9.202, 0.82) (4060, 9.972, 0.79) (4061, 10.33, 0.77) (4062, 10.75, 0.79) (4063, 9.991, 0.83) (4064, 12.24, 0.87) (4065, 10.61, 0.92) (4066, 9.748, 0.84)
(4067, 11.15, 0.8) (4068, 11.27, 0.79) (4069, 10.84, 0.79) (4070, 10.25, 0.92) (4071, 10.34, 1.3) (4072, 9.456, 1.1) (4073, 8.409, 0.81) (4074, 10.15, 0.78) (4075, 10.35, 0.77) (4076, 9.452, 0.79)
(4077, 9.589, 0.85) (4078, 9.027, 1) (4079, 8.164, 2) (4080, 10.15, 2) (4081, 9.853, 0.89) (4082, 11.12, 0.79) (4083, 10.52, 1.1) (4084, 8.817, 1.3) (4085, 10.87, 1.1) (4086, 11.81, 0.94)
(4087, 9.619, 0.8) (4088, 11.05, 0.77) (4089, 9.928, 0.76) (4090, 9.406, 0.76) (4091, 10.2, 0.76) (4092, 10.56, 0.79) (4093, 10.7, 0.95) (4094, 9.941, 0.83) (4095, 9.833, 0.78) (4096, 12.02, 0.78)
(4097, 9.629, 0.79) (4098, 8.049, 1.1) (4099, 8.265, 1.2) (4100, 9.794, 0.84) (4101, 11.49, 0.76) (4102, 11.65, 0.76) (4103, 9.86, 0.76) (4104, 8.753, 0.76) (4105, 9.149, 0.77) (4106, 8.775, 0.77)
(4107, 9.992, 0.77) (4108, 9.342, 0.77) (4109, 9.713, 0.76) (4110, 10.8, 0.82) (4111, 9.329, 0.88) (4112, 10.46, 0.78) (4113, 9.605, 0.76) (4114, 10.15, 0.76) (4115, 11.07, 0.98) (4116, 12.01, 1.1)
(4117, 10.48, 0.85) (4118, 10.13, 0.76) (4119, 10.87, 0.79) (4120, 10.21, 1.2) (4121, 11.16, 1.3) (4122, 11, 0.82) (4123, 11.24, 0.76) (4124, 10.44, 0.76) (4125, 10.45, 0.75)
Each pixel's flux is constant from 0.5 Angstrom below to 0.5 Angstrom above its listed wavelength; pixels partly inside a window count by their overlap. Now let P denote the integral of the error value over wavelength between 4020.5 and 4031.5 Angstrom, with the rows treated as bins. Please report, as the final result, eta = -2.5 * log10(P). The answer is -2.38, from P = 9.0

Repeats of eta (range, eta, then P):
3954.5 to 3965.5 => -2.42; 9.3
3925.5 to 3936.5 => -2.43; 9.4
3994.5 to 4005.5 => -2.41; 9.2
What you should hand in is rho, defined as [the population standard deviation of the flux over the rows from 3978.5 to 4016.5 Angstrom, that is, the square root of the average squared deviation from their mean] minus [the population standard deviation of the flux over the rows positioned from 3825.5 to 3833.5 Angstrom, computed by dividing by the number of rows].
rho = -0.5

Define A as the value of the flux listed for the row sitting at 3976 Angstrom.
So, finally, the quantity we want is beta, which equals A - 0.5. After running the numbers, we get 10.2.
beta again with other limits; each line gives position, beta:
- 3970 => 9.7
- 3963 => 8.5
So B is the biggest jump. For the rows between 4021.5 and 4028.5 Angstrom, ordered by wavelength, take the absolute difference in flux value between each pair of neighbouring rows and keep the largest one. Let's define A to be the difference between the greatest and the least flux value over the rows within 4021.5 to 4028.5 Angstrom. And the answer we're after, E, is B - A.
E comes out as -0.36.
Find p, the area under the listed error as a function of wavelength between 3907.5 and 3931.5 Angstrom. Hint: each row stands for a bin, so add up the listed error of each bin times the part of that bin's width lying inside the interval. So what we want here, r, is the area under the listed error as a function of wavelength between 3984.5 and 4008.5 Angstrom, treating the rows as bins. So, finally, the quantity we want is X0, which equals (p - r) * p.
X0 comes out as 29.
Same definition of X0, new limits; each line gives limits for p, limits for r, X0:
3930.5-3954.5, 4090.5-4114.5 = 21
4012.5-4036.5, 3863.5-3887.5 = -76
